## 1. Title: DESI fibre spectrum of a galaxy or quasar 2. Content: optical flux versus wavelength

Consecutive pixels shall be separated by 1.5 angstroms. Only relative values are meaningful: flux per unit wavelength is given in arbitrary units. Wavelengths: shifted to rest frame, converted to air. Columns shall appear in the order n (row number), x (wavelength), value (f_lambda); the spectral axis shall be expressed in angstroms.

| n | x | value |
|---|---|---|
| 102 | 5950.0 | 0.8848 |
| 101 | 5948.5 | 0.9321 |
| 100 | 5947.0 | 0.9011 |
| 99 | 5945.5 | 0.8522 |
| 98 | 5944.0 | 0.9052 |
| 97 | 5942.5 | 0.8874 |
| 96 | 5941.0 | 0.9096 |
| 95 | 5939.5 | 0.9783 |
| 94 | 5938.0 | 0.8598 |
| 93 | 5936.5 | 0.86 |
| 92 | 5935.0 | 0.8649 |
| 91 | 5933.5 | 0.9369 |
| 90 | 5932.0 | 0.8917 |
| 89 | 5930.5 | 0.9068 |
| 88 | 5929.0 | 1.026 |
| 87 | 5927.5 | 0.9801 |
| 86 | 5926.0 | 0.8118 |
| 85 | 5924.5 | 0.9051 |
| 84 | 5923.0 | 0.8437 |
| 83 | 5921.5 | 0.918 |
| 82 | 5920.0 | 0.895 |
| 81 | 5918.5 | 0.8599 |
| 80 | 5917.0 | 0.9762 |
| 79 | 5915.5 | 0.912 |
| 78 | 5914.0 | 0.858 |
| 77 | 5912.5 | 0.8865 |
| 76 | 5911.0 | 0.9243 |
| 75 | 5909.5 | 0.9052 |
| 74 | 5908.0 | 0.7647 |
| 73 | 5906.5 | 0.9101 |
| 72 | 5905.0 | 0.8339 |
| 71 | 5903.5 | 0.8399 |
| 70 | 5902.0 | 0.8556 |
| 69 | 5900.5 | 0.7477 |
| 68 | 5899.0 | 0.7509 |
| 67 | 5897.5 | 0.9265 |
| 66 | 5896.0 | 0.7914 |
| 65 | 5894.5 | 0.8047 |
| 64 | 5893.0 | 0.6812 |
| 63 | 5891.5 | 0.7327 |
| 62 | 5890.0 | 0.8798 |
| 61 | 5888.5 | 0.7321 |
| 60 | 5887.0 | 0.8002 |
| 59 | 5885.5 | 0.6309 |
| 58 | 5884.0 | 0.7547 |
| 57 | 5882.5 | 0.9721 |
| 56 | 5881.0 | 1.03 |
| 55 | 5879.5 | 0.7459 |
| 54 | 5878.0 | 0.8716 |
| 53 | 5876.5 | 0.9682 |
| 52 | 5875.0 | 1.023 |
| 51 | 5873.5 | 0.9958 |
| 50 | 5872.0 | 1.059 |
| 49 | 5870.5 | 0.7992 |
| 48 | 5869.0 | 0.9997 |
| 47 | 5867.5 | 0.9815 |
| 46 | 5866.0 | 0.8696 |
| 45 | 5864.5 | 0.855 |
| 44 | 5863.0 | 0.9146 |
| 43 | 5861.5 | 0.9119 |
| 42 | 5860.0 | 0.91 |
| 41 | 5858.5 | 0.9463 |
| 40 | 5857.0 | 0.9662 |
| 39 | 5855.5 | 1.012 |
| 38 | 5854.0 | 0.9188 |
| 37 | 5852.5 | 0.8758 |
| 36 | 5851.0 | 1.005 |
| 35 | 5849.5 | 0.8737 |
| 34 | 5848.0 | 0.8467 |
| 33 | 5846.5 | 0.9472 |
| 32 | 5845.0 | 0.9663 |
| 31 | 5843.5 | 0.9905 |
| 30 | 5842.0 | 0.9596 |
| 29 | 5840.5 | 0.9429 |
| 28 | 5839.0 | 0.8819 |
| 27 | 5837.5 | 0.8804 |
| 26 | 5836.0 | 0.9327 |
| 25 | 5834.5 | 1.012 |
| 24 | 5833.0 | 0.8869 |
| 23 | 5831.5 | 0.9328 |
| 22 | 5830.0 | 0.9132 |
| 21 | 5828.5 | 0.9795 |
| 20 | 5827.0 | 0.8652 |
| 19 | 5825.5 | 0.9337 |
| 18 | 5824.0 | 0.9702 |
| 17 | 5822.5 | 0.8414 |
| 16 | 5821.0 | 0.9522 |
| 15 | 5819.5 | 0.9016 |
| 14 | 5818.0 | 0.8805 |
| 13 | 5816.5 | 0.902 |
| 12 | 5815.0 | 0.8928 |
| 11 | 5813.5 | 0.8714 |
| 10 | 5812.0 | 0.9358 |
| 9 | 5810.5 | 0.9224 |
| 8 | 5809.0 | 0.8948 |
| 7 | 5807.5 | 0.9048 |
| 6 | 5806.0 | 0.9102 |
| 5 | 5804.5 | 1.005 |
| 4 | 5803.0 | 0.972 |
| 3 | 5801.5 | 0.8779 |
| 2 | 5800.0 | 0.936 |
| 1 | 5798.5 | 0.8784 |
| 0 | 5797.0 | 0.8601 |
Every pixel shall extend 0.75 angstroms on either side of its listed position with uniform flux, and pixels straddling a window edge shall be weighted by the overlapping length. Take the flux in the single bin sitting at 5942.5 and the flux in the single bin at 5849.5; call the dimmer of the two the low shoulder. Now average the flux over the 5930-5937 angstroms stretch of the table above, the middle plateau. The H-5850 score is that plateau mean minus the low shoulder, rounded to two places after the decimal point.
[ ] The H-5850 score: 0.02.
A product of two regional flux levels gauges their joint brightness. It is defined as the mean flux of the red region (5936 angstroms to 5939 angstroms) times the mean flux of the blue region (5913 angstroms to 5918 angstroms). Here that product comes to 0.79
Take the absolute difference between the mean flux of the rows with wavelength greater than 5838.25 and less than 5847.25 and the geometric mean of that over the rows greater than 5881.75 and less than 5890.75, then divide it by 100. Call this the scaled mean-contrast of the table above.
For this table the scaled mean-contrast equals 0.0016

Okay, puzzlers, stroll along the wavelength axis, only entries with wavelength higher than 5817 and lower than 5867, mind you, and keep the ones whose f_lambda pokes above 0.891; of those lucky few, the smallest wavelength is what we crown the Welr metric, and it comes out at 5819.5 angstroms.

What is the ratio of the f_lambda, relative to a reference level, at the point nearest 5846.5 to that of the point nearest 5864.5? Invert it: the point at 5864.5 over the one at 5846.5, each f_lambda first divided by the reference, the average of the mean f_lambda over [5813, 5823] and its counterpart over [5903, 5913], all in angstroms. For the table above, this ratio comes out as 0.90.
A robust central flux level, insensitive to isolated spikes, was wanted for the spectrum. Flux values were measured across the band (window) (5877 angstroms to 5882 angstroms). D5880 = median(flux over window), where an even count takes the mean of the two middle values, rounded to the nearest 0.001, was 0.872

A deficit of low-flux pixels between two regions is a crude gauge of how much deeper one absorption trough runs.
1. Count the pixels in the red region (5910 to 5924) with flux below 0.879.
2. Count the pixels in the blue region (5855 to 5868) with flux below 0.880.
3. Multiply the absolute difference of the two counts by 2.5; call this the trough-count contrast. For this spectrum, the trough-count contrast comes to 2.5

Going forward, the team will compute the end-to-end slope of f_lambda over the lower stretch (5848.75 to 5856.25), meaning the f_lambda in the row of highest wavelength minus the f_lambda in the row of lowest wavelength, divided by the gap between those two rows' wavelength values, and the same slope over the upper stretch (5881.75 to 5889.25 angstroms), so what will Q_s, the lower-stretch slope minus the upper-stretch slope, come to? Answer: 0.06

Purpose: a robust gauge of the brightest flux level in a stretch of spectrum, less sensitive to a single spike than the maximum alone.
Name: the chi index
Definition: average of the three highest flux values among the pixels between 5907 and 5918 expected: 0.94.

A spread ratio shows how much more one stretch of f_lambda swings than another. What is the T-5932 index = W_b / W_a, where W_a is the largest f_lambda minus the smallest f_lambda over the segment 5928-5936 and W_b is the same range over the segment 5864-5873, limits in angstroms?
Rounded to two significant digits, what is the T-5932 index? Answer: 1.6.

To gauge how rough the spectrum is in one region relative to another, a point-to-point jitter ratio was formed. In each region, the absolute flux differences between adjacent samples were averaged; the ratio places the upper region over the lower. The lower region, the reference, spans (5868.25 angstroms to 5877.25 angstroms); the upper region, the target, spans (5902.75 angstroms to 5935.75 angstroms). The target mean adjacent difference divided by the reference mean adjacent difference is 0.6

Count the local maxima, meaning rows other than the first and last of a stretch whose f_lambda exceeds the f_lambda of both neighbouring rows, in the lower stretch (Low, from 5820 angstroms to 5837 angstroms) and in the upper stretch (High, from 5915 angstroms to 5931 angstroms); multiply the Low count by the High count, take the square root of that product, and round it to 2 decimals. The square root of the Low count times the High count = 4.00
